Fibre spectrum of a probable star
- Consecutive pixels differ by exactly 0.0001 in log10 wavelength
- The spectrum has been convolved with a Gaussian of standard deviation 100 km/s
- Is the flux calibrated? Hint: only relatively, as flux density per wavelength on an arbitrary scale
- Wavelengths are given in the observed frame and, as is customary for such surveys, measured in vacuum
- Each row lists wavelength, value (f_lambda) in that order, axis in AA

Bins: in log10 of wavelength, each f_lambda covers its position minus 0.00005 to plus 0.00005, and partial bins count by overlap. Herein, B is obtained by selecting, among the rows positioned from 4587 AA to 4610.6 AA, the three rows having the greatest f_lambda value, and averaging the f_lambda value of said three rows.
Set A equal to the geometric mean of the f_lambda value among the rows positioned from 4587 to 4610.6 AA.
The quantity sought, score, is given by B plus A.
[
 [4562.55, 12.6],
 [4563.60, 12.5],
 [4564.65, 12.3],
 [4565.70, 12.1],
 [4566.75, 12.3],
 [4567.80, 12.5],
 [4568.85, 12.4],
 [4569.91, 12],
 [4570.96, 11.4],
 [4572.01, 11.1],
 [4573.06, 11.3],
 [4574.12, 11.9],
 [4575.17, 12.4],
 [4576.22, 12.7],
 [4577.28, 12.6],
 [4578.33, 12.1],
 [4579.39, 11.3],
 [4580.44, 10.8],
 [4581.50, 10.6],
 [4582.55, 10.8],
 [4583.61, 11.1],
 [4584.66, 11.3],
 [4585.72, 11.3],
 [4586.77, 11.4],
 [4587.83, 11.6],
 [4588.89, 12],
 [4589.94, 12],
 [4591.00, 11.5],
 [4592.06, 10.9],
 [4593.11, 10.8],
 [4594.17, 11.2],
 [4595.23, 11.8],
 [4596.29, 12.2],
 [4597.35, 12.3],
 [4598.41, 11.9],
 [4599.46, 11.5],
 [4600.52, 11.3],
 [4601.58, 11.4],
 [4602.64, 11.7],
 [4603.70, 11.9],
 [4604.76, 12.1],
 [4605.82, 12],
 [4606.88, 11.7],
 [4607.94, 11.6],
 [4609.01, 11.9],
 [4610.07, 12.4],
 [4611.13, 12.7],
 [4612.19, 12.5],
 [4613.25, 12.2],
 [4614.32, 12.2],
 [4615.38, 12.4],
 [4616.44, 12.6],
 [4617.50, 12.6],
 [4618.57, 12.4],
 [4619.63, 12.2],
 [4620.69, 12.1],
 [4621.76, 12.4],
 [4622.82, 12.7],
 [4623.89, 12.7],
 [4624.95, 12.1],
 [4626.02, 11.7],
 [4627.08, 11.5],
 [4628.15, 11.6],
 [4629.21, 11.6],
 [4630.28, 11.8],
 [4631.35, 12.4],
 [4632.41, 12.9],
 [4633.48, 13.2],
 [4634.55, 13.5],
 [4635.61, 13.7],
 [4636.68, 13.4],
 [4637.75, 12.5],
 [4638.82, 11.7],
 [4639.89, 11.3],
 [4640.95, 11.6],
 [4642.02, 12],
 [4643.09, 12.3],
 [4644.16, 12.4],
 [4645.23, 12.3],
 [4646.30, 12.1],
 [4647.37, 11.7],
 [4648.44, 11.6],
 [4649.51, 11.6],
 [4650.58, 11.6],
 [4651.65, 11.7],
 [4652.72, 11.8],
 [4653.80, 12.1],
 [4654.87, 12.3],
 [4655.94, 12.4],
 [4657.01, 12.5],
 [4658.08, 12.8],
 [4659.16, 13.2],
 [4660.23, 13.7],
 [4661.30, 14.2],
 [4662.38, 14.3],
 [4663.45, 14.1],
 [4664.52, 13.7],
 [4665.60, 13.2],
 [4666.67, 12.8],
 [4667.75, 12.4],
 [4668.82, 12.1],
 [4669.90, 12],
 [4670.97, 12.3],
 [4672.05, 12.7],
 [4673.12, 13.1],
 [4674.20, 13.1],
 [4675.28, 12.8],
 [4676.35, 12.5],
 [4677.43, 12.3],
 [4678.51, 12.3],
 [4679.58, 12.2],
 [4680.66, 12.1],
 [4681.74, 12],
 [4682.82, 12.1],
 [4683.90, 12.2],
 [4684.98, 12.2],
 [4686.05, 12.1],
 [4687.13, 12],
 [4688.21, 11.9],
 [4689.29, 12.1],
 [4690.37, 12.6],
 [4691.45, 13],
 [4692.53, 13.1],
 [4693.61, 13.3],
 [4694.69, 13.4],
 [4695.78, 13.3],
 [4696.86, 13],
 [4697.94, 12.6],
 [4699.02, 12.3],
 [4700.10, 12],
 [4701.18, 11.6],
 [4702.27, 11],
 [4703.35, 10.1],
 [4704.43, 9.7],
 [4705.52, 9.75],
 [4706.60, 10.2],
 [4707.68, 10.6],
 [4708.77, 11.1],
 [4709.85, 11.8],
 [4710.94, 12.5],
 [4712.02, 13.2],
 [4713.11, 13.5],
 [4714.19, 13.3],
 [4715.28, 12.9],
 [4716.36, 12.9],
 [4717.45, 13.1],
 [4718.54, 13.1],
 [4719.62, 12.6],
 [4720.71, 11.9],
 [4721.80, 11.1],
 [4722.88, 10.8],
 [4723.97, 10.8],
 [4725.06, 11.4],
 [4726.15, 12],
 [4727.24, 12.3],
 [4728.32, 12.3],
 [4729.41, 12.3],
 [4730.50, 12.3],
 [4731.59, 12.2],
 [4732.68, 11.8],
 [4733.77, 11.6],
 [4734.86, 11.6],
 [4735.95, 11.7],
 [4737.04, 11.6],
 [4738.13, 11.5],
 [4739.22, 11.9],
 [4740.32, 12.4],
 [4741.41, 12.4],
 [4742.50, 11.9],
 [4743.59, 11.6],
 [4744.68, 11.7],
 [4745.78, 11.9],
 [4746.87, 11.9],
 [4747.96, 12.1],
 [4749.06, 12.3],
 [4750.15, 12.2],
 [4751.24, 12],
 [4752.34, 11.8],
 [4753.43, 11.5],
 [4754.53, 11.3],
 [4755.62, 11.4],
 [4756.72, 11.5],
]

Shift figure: 24.0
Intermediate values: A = 11.7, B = 12.3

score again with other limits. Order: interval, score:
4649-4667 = 27.0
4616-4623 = 25.1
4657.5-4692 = 26.9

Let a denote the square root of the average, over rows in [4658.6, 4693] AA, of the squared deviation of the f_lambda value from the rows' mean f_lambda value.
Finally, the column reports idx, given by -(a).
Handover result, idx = -0.69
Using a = 0.69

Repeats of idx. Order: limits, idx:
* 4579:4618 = -0.56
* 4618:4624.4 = -0.23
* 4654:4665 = -0.74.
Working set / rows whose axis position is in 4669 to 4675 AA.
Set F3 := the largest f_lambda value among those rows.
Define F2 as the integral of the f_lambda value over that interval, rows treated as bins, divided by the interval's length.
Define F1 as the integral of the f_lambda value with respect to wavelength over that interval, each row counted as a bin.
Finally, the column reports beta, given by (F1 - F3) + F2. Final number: 75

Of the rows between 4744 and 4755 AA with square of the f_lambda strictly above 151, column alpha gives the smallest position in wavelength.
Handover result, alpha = 4749.06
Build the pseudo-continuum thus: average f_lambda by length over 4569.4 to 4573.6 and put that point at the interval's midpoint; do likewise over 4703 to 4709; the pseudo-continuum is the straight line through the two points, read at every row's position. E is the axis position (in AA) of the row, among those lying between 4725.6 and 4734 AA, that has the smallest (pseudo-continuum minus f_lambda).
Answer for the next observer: 4730.50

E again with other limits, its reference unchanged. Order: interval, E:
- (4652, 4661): 4660.23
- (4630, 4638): 4635.61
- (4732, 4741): 4740.32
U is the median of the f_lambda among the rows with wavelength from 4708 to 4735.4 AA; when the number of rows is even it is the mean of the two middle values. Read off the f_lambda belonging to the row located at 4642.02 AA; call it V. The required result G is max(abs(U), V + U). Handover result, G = 24.3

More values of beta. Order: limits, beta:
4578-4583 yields 54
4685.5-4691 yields 67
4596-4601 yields 59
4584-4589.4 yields 62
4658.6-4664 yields 75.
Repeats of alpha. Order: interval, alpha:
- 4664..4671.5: 4664.52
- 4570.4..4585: 4575.17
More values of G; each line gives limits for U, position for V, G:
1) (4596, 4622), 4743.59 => 23.8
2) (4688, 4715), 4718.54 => 25.4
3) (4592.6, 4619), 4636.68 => 25.4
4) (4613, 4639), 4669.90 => 24.4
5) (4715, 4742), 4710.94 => 24.5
